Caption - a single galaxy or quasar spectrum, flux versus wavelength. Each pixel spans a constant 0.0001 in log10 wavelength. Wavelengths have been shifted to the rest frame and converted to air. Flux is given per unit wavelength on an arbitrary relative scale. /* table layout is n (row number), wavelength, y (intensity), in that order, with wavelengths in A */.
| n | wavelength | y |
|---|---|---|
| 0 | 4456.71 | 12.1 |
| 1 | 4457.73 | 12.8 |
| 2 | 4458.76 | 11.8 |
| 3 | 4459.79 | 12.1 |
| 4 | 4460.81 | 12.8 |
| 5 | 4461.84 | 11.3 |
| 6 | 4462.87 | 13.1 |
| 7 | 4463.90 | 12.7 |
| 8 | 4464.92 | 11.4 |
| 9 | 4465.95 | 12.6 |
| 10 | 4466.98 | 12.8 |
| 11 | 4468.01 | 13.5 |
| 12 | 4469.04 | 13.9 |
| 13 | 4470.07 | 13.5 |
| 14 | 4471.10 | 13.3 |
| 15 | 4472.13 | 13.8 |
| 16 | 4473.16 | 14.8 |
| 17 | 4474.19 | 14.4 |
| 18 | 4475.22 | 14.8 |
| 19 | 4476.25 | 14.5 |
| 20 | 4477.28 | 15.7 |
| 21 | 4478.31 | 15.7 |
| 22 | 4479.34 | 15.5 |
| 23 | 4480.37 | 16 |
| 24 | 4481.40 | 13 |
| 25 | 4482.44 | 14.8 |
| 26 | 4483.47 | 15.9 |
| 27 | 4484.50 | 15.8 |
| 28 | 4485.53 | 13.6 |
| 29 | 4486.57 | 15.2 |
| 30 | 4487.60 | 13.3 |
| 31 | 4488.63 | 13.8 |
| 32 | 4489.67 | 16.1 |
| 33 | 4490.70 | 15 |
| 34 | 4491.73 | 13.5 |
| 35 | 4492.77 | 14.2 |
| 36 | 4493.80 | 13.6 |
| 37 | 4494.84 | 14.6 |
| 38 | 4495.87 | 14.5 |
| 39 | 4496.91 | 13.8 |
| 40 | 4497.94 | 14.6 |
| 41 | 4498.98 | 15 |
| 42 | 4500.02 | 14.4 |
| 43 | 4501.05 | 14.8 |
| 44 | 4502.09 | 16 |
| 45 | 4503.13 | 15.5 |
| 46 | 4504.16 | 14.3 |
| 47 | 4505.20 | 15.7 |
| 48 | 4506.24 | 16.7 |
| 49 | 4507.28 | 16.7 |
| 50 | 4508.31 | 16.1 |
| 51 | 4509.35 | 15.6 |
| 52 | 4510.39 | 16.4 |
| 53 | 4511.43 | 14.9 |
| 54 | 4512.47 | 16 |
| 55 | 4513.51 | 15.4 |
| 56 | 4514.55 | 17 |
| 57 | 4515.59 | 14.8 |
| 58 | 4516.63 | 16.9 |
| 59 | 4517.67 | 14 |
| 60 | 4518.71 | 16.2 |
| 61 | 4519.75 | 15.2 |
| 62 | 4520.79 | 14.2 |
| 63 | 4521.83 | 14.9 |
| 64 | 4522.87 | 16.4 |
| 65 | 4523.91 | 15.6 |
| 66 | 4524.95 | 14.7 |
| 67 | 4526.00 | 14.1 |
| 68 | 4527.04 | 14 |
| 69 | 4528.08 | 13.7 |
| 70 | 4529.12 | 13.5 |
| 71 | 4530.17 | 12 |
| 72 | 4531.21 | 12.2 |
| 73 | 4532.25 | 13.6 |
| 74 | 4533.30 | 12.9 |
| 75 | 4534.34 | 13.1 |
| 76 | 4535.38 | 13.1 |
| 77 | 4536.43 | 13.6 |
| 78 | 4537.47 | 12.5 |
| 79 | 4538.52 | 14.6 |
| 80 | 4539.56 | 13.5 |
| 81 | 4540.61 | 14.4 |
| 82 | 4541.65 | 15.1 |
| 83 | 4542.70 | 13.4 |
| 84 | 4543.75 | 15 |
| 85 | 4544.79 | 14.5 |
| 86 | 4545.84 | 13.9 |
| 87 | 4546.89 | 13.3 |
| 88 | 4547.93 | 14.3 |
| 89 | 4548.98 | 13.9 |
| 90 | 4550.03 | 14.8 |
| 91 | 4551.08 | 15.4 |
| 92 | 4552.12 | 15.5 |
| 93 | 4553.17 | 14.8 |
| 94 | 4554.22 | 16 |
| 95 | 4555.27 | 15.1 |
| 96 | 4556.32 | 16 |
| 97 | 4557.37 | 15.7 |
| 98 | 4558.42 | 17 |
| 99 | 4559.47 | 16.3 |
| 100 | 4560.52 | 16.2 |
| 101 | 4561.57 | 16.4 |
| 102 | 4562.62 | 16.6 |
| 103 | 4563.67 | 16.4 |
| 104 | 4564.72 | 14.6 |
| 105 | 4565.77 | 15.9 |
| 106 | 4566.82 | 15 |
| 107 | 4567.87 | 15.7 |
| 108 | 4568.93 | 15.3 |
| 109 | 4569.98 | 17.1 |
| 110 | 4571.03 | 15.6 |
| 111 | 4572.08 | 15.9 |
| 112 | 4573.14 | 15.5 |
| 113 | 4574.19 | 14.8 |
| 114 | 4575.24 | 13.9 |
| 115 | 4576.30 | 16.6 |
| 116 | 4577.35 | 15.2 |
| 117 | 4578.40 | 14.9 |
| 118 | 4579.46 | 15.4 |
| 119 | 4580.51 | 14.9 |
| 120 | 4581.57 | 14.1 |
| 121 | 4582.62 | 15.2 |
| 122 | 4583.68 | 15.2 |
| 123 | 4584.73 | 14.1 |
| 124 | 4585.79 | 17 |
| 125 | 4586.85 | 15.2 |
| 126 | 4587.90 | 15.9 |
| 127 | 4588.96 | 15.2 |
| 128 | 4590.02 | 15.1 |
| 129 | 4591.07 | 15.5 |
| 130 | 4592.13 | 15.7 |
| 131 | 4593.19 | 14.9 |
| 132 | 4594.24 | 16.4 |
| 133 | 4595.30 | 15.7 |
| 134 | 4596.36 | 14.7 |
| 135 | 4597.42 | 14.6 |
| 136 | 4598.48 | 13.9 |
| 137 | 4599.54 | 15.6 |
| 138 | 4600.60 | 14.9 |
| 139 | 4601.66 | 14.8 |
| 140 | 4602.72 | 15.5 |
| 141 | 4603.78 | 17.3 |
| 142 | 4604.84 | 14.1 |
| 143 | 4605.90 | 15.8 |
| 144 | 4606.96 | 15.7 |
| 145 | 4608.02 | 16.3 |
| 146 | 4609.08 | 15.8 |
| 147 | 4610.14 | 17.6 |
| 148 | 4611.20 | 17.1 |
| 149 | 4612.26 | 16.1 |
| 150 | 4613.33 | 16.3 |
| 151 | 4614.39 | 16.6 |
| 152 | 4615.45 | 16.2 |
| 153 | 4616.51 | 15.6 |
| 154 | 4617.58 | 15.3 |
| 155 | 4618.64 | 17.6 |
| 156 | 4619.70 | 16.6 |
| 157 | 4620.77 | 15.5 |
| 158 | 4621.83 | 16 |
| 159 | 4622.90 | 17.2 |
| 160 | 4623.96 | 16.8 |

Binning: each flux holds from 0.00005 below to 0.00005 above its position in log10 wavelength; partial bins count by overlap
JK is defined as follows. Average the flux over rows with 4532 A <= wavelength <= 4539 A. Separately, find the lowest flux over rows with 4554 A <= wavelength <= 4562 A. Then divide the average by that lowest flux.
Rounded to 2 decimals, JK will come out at 0.88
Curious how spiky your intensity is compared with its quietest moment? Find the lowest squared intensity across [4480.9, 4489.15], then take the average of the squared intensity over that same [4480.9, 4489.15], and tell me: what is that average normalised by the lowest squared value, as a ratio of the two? 1.24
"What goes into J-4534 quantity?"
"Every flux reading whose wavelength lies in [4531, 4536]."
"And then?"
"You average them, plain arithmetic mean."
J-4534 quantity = 13.0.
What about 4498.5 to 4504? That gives 15.1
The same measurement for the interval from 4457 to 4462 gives 12.2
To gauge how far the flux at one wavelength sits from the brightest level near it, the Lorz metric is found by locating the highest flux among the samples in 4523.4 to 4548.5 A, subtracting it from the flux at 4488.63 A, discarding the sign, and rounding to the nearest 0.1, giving 1.8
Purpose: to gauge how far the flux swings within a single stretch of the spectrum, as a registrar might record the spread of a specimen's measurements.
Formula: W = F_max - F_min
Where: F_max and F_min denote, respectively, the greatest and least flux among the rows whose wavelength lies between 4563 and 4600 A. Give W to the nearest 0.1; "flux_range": 3.2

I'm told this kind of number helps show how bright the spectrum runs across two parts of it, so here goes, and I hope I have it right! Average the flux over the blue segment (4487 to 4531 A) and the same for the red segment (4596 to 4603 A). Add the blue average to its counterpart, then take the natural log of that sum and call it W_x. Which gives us 3.39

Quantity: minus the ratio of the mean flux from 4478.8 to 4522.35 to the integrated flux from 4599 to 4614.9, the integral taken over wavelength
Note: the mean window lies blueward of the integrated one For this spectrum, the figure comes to -0.059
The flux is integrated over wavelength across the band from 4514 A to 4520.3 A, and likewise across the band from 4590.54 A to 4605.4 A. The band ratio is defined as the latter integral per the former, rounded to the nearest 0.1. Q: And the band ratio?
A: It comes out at 2.3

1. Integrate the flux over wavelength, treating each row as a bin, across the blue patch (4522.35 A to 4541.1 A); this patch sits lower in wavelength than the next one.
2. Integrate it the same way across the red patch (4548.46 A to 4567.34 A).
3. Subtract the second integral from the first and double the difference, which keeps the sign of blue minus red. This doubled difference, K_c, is -75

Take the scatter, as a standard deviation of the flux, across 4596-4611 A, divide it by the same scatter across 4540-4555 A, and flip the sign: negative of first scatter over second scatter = -1.4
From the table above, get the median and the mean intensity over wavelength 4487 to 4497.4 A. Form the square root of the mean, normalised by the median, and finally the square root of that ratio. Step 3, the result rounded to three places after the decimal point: 0.519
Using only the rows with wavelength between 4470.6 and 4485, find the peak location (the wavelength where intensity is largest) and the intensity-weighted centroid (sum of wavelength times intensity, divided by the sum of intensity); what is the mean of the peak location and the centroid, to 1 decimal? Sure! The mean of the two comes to 4479.2 A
